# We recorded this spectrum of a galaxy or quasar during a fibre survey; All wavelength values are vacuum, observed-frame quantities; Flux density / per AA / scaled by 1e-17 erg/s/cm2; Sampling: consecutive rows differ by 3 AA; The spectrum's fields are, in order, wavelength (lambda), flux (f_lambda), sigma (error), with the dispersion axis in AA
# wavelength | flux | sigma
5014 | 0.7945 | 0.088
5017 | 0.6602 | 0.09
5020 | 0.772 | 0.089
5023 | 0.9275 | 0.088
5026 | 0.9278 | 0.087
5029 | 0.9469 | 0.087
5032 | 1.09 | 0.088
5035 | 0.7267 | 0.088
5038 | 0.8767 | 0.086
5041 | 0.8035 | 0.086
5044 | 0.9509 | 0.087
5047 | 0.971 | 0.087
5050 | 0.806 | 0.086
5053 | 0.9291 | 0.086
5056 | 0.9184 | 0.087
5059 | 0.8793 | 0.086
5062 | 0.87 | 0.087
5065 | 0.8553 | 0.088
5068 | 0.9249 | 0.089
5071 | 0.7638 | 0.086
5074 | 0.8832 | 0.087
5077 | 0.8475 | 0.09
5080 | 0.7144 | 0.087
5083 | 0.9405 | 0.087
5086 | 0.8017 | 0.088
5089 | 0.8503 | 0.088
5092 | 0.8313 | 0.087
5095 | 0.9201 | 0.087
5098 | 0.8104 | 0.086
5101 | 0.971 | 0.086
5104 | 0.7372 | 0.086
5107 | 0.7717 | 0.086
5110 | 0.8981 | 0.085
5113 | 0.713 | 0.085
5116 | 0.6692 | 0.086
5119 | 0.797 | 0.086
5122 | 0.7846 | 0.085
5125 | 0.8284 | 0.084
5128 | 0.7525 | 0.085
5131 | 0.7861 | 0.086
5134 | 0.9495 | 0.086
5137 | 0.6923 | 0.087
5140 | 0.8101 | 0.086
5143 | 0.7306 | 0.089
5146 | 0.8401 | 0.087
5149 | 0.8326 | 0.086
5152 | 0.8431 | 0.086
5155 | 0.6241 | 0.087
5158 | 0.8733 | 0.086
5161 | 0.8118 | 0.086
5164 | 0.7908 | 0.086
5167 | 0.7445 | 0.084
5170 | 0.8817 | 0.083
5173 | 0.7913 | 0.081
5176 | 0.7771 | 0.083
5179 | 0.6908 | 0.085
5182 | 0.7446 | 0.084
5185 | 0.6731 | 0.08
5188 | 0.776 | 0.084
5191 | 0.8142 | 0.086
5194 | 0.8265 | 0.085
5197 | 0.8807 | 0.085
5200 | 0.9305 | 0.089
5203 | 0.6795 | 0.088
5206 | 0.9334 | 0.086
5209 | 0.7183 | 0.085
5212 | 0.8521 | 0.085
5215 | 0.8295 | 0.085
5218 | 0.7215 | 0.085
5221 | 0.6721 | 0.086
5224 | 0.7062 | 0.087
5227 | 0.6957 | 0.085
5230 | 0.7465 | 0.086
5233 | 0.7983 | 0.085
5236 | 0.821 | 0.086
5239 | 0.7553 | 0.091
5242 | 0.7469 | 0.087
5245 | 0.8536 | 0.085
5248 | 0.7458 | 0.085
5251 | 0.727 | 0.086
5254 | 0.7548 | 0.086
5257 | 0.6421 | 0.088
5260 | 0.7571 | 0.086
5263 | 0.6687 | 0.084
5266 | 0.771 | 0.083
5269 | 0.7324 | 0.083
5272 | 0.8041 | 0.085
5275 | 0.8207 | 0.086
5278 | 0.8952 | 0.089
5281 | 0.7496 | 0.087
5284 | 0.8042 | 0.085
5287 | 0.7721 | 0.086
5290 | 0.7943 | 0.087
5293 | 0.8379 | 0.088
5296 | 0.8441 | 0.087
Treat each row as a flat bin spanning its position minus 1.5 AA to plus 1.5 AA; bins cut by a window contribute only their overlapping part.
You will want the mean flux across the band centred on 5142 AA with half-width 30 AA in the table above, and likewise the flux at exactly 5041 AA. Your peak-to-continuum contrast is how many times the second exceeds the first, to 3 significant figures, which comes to 1.02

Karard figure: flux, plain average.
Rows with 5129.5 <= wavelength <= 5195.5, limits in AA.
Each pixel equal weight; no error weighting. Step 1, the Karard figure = 0.79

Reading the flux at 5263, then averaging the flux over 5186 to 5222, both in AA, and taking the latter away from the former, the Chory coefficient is -0.13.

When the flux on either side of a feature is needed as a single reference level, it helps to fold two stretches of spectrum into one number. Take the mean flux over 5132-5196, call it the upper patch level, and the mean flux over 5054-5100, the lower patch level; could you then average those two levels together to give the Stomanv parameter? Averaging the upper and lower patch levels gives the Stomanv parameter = 0.82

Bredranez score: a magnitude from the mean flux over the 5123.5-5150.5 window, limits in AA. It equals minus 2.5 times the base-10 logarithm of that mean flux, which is 0.239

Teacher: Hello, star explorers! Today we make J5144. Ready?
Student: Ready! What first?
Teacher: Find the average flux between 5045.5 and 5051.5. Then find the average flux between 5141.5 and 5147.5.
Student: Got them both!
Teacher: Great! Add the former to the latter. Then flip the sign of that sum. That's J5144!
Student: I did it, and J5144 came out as -1.67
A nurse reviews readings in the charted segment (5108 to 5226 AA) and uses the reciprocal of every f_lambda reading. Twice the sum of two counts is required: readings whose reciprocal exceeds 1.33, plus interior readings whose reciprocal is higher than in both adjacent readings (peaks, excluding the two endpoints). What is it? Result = 54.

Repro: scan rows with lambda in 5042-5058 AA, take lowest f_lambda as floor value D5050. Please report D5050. 0.806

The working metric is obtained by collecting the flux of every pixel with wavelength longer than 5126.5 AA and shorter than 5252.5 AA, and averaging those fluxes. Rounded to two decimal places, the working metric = 0.78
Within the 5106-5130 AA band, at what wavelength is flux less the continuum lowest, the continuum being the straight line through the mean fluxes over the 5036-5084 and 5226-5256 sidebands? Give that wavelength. 5116 AA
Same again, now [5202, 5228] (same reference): 5203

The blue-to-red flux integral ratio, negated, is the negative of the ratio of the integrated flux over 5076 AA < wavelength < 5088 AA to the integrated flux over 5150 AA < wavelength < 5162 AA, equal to -1.05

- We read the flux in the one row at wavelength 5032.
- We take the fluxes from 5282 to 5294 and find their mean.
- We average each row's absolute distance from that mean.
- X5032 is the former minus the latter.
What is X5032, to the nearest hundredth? 1.07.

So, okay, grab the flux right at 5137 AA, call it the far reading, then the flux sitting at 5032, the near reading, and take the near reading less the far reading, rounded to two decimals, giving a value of 0.40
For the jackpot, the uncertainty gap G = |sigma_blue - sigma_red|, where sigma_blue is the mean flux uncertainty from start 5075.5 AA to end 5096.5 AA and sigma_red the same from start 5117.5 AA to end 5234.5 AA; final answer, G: 0.0023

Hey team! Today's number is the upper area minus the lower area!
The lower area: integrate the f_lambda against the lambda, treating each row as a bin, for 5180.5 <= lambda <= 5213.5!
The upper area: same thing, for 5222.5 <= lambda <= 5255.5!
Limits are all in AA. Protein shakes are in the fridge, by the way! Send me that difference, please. -1.4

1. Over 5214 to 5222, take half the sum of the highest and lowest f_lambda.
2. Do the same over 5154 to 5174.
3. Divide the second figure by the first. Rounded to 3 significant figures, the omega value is 1.00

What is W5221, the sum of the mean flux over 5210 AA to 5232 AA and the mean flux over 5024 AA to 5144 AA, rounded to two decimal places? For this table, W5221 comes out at 1.59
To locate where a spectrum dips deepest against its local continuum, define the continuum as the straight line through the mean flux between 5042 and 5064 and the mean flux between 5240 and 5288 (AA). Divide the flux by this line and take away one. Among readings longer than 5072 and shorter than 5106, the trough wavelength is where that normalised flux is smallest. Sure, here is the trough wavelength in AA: 5080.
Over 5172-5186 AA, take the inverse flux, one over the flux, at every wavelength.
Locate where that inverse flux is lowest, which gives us 5173 AA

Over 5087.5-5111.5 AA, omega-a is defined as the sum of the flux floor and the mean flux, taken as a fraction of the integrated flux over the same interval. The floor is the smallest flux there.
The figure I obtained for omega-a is 0.0779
